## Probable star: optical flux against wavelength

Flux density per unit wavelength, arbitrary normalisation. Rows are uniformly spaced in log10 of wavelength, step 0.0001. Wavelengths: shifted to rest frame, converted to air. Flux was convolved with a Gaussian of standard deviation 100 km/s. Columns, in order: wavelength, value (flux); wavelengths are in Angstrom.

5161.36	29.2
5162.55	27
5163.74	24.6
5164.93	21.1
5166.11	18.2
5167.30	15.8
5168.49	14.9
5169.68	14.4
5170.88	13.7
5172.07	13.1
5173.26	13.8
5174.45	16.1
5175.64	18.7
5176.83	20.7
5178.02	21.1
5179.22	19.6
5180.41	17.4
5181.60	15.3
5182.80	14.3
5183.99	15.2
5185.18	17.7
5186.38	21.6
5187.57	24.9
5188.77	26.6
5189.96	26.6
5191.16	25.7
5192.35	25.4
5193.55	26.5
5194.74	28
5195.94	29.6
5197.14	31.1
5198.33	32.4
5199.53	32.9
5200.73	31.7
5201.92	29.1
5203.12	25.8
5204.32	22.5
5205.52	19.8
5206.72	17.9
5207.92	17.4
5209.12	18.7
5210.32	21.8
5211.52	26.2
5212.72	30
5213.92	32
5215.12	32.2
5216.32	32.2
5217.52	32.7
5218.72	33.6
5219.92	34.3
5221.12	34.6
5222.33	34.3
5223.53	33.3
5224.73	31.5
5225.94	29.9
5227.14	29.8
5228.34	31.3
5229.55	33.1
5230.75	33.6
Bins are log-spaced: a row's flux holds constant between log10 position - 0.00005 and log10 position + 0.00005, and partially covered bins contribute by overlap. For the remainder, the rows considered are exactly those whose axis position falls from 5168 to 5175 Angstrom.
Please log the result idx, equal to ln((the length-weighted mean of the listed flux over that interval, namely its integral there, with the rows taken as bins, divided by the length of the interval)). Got 2.7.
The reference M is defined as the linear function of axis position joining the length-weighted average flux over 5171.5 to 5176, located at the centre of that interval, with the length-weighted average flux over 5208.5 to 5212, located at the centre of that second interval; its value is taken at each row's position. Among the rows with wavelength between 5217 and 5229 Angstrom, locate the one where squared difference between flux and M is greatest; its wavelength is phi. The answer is 5221.12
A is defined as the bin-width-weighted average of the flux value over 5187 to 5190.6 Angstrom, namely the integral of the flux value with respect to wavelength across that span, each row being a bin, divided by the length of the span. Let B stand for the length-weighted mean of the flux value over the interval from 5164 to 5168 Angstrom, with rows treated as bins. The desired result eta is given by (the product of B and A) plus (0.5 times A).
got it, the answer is 503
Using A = 26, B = 19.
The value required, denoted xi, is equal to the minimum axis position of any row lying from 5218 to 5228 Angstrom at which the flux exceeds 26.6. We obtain 5218.72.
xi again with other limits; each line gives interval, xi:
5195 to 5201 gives 5195.94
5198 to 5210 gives 5198.33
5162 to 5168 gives 5162.55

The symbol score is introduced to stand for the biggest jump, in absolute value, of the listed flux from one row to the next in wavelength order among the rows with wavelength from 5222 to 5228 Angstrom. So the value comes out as 1.8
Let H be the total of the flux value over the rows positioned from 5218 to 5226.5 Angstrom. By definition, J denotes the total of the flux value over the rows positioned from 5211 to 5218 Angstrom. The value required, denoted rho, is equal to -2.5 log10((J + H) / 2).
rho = -5.8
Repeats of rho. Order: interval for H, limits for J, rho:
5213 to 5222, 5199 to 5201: -5.4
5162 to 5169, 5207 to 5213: -5.2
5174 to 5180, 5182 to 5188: -4.9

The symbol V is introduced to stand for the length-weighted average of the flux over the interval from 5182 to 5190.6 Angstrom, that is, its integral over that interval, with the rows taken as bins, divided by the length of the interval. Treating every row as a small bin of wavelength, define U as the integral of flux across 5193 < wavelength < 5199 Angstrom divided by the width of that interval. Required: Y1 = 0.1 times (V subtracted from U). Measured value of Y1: 0.87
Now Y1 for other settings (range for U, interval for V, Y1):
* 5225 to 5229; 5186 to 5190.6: 0.53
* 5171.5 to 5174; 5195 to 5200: -1.76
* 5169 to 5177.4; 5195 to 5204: -1.43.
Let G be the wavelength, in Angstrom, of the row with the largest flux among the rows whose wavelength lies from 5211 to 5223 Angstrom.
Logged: 5221.12 Angstrom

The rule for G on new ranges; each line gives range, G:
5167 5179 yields 5178.02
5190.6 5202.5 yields 5199.53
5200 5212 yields 5200.73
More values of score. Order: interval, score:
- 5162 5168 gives 3.5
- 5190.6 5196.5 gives 1.6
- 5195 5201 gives 1.5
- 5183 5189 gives 3.9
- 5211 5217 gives 3.8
